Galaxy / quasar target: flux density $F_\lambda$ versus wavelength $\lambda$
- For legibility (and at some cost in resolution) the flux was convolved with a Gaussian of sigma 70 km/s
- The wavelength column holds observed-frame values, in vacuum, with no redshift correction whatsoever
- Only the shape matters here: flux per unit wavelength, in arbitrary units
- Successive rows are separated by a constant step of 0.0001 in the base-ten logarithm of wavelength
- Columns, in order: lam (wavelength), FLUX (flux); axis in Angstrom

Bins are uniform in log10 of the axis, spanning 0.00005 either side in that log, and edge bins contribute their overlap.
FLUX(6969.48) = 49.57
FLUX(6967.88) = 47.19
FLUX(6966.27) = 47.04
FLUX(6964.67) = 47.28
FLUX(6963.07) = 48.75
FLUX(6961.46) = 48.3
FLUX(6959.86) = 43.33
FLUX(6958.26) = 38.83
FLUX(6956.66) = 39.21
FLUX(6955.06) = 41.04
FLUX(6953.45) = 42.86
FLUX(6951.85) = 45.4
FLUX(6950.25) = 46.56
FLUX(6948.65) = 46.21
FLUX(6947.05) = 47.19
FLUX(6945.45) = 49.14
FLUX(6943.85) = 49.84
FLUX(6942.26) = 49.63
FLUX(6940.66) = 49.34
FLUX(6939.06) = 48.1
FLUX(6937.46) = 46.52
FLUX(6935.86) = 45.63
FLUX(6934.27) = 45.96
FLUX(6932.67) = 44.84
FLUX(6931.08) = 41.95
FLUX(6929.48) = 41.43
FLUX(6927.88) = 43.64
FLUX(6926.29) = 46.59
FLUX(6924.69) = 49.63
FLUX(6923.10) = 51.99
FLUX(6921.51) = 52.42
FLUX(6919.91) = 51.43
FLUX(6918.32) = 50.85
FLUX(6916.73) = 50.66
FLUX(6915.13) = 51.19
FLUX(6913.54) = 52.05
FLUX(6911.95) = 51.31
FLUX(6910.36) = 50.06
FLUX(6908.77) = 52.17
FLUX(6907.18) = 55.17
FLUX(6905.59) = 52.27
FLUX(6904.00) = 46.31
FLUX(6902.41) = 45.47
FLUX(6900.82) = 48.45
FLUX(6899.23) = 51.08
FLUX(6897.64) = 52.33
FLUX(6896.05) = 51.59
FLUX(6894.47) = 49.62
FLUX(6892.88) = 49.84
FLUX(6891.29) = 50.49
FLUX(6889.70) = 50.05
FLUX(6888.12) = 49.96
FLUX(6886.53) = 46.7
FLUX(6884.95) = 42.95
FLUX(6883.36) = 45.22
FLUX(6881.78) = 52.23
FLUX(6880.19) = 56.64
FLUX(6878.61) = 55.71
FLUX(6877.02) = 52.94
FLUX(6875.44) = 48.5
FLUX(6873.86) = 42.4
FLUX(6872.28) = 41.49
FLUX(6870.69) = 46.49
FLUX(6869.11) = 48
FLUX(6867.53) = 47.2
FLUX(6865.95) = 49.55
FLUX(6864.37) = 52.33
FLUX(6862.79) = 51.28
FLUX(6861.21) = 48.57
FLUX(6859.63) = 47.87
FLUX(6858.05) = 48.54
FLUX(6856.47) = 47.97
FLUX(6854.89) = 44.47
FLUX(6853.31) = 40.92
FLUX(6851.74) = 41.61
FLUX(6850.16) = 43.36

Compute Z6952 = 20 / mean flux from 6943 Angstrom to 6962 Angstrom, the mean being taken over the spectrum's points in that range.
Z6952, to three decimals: 0.446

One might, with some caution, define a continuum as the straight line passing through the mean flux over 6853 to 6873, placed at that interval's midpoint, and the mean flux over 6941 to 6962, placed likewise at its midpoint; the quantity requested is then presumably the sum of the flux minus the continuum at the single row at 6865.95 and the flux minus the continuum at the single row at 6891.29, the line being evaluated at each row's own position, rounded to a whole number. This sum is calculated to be 6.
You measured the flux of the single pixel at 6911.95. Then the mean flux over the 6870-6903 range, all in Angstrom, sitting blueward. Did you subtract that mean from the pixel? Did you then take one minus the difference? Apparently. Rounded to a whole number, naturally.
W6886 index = -1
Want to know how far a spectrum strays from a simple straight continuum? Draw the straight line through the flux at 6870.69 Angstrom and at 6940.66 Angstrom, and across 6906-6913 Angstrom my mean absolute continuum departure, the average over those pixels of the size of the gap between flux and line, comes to 4.1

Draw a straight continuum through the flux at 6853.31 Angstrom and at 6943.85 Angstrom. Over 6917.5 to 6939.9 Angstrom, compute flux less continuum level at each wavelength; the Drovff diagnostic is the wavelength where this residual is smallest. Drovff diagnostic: 6929.48 Angstrom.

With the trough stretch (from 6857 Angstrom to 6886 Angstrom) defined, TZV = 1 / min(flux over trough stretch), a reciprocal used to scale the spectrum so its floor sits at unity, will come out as 0.0241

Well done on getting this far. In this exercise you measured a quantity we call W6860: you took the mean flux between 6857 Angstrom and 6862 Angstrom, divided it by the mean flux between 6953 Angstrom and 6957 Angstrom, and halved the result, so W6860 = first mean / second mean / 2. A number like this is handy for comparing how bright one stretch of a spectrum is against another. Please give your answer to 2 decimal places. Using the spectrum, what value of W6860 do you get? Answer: 0.59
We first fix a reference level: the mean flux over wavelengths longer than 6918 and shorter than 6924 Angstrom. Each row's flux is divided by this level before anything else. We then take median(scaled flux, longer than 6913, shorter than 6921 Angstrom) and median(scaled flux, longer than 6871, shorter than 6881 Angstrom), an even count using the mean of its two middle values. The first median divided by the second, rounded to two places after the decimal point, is 1.01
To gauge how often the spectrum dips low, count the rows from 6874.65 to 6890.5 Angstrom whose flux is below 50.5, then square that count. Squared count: 36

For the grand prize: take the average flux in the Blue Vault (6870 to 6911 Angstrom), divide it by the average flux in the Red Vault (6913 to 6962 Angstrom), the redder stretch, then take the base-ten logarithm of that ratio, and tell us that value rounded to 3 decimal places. 0.024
